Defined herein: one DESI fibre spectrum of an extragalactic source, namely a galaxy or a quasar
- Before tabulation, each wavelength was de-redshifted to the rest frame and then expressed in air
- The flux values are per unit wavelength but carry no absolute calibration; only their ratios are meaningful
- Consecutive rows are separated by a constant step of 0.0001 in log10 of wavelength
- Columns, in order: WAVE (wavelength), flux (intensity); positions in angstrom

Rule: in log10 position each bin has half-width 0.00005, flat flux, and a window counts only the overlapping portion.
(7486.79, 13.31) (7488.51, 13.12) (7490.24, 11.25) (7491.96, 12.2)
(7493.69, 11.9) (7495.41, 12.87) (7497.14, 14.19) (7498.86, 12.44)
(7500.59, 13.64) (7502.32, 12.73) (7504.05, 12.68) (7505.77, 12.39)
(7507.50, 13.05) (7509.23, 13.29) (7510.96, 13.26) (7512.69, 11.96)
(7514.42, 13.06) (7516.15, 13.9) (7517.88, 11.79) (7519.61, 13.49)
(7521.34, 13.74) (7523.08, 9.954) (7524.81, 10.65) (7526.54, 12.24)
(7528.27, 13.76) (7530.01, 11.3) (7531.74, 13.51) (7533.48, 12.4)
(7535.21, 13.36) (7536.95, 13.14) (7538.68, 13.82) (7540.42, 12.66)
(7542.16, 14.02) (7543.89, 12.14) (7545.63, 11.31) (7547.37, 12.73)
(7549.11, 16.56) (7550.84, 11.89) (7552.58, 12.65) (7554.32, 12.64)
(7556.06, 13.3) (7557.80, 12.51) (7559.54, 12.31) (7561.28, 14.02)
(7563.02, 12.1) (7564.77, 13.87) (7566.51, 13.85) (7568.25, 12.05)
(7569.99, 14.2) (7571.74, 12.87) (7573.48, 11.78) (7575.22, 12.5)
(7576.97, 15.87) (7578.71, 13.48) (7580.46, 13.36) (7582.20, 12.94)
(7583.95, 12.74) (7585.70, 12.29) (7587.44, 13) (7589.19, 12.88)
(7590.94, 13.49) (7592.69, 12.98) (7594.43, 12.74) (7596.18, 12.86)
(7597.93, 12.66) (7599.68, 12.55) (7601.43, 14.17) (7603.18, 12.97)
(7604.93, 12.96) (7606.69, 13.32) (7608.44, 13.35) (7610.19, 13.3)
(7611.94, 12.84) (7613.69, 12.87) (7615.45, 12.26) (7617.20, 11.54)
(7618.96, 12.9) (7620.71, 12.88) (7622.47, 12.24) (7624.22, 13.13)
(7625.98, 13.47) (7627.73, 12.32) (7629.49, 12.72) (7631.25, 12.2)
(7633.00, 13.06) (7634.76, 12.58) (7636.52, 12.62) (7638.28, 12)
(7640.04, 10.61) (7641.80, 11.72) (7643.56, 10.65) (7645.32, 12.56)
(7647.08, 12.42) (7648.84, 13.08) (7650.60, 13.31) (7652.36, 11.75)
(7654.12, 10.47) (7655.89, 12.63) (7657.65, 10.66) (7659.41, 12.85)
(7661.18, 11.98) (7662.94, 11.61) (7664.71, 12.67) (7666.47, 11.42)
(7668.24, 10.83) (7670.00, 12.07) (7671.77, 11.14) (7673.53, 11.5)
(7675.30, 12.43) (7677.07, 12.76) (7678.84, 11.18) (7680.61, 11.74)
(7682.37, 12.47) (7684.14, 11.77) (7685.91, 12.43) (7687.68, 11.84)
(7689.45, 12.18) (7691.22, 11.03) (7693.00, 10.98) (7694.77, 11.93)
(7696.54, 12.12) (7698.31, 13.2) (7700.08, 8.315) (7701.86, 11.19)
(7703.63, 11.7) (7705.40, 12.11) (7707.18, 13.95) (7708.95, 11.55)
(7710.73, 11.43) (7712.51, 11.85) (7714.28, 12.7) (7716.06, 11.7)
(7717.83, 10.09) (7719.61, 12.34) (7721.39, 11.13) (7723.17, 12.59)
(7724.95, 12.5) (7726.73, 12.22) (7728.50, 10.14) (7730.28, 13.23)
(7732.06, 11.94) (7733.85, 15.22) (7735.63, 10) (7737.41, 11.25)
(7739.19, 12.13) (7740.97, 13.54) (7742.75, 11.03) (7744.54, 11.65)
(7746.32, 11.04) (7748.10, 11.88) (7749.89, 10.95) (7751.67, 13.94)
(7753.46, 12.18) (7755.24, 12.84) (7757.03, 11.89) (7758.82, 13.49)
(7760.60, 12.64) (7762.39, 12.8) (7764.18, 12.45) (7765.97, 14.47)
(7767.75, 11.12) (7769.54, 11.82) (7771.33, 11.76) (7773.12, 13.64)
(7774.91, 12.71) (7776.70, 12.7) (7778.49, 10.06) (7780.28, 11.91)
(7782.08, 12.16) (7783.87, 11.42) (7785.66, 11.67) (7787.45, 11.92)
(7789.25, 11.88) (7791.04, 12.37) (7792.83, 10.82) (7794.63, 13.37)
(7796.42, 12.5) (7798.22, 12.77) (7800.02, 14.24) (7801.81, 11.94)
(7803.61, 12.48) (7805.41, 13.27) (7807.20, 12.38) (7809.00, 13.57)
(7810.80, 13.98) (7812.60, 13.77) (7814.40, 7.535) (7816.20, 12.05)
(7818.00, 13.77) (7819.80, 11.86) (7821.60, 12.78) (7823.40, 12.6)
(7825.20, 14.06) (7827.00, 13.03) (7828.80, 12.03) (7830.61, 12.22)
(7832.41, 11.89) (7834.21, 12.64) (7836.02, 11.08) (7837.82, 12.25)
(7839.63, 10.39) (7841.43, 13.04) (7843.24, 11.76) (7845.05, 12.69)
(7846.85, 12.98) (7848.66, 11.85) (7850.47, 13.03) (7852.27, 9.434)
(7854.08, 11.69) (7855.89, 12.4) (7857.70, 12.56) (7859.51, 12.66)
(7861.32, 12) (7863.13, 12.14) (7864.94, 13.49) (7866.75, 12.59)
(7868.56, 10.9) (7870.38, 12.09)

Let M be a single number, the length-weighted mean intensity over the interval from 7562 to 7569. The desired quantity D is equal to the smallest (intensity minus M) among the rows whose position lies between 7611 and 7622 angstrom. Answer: -1.5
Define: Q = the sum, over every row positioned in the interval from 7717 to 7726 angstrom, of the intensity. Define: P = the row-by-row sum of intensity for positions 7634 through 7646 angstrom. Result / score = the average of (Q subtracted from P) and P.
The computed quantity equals 53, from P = 83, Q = 59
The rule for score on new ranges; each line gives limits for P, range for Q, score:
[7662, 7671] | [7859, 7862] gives 46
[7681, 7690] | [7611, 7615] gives 48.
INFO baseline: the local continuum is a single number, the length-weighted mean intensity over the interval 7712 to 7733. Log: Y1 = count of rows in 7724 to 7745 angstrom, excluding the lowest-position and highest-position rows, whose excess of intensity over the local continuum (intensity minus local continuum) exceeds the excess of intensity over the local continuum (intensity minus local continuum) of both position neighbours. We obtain 3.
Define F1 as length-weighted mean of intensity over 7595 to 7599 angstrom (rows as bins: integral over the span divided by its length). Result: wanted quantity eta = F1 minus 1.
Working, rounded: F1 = 12.7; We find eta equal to 11.7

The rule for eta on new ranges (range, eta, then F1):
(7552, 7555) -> 11.6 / 12.6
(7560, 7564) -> 12.0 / 13.0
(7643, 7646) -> 10.6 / 11.6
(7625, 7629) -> 11.9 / 12.9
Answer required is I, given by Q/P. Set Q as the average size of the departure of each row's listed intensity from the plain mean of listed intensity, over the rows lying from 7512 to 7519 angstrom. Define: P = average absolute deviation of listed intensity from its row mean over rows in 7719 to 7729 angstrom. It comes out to 1.02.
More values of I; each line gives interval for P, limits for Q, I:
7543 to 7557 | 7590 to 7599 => 0.23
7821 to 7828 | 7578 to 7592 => 0.67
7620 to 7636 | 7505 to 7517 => 1.30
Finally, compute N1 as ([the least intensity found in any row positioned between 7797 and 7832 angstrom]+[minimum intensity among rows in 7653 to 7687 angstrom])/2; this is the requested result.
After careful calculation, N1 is 9.0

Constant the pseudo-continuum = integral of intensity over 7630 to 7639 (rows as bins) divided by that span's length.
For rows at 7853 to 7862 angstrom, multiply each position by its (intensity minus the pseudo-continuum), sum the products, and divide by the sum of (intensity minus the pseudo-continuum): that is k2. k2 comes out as 7856.4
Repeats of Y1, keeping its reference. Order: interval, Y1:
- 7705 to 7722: 3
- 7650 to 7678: 4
